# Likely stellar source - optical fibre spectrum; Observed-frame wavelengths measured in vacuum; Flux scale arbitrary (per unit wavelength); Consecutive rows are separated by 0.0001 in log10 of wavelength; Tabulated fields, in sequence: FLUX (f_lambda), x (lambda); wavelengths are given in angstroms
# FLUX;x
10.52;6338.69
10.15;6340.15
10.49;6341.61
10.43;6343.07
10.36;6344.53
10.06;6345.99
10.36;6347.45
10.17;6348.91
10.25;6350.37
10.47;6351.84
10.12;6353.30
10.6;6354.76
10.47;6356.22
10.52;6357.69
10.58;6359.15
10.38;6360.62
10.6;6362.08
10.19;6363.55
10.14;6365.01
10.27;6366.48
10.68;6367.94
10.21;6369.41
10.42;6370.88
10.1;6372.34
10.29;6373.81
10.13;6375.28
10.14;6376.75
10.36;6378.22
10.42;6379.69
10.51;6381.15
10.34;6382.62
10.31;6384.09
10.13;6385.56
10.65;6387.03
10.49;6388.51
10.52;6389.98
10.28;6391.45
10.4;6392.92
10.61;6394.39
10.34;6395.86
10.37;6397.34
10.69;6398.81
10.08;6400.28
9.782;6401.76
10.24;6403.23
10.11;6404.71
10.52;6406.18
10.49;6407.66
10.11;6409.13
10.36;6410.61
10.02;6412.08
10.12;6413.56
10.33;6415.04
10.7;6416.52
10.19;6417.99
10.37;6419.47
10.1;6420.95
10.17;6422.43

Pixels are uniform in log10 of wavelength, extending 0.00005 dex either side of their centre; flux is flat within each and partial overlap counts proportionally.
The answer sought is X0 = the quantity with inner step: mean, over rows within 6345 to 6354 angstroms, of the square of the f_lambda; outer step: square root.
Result 10.2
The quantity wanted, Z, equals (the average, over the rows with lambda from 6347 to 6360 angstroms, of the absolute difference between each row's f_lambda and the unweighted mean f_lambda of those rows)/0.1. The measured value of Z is 1.50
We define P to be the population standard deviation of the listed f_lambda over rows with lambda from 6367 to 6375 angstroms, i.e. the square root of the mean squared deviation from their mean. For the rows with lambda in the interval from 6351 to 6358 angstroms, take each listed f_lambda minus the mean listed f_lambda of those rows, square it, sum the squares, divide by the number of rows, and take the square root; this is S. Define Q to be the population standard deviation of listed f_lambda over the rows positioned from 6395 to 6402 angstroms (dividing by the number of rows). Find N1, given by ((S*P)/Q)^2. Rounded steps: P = 0.199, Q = 0.30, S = 0.16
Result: 0.01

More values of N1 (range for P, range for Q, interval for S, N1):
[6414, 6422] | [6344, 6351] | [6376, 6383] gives 0.05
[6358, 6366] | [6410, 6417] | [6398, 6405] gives 0.06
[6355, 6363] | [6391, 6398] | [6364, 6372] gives 0.02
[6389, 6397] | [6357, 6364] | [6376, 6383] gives 0.01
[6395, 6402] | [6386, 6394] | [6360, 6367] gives 0.16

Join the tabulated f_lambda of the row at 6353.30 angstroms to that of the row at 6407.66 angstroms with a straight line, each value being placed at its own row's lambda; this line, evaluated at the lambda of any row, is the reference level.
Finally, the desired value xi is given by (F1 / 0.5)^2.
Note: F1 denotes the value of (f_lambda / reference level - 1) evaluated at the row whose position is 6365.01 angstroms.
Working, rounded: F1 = -0.01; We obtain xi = 0.000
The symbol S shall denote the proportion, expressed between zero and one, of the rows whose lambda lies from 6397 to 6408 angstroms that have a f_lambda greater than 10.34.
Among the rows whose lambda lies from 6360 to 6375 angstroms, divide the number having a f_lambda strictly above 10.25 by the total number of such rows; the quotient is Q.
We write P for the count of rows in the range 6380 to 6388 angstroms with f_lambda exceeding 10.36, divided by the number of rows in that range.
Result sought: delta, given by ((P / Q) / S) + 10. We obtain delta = 11.3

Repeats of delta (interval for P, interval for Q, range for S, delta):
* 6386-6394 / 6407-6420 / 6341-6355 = 12.4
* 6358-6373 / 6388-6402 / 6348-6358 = 11.1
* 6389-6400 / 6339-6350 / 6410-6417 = 13.1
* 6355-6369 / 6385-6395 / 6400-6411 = 12.1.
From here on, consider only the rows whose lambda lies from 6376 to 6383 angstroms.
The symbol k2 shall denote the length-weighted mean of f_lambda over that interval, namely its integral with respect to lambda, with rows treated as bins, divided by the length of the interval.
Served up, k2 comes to 10.36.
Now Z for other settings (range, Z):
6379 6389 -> 1.26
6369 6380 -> 1.14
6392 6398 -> 0.90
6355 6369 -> 1.60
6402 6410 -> 1.69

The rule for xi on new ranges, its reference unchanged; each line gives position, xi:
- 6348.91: 0.000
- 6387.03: 0.003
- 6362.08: 0.007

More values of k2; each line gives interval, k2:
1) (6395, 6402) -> 10.29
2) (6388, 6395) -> 10.47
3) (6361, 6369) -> 10.37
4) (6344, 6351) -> 10.25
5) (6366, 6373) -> 10.35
